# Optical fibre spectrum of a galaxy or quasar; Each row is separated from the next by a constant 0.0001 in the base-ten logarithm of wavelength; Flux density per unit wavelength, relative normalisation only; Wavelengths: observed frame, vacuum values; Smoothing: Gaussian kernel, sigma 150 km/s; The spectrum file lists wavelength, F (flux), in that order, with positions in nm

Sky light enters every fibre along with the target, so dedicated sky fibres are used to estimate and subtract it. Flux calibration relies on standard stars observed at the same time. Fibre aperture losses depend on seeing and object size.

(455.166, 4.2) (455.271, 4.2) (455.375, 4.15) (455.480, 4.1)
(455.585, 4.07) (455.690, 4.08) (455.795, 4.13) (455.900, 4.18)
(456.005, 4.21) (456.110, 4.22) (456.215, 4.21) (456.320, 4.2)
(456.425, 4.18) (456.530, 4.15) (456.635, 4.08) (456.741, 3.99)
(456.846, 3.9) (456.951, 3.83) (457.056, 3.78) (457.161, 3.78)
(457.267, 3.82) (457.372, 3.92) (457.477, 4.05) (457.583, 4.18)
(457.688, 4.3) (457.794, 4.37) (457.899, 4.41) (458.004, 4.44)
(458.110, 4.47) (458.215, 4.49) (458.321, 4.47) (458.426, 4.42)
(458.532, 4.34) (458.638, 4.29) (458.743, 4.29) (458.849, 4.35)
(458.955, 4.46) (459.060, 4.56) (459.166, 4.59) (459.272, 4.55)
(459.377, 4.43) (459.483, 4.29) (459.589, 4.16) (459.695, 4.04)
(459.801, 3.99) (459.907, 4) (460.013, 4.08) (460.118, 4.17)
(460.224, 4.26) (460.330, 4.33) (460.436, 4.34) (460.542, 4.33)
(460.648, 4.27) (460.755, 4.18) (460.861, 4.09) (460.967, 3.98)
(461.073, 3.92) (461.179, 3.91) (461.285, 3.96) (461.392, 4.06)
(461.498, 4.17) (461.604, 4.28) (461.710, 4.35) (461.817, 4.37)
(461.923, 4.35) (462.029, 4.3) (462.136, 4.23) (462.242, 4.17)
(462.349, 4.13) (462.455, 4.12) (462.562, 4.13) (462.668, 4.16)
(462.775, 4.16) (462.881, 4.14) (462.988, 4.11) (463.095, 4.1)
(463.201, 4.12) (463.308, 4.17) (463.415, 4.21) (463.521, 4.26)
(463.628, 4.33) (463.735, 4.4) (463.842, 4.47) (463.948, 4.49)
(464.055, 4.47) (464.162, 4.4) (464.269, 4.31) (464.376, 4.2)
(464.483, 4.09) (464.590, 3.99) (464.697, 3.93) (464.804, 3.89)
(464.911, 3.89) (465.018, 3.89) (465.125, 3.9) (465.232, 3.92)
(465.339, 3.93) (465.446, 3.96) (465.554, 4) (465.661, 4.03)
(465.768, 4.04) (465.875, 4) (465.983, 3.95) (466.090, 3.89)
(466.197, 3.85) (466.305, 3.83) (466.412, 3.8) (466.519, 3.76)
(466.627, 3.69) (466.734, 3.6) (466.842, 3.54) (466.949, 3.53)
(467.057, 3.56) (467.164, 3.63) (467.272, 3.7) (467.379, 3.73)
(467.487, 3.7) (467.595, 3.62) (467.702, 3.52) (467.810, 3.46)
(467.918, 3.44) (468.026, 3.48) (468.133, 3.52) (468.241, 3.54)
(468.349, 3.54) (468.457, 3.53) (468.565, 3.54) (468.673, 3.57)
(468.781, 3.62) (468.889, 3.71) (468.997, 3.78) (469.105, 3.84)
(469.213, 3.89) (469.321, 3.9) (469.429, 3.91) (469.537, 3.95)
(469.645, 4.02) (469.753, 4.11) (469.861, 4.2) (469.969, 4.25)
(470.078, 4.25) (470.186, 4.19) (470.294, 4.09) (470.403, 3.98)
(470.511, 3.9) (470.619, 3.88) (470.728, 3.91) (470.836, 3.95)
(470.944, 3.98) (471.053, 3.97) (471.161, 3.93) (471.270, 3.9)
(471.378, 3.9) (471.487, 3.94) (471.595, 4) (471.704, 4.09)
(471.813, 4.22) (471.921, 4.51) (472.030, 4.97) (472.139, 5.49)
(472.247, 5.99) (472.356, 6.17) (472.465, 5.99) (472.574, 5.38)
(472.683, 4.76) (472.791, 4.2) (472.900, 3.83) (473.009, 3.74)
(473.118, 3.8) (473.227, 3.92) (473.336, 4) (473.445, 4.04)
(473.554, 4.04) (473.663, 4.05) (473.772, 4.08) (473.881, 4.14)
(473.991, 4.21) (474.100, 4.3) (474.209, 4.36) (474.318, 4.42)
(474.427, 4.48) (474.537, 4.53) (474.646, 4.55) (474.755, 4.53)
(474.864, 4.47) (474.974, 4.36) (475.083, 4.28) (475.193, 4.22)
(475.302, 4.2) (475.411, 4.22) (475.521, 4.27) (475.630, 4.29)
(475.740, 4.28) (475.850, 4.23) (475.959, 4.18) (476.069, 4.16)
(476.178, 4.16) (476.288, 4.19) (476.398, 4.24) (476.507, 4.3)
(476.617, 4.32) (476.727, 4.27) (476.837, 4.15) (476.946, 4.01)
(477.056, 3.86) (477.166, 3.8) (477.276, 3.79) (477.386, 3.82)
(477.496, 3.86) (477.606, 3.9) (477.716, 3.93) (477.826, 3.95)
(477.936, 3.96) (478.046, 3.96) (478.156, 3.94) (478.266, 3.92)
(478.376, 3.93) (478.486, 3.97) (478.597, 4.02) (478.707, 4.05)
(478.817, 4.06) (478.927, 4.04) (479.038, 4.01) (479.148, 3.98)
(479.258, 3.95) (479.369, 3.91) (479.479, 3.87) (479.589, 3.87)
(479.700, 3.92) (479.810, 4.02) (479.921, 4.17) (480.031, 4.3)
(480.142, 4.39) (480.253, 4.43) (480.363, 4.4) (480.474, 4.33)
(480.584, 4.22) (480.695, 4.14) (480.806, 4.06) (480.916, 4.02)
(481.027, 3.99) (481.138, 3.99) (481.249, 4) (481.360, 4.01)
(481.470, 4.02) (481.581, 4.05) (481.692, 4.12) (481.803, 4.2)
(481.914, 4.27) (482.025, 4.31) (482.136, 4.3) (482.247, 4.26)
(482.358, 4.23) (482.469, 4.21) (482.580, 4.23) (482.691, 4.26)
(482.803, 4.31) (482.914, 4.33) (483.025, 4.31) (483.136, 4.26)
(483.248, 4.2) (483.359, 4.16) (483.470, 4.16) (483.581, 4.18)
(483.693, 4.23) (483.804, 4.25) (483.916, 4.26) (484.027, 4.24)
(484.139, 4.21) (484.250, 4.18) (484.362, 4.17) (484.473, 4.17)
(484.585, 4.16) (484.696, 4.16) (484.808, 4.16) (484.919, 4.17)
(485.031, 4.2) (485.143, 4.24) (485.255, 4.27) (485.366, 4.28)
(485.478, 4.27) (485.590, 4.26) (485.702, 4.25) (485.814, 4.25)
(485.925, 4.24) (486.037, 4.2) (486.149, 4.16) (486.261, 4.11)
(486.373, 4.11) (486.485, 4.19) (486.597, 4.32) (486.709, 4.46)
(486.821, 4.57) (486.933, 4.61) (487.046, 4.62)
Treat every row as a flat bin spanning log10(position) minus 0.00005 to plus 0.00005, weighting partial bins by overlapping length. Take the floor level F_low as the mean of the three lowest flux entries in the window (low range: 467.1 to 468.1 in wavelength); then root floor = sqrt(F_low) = 1.86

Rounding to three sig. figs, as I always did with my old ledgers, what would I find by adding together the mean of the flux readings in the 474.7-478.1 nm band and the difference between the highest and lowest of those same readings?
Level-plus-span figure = 4.87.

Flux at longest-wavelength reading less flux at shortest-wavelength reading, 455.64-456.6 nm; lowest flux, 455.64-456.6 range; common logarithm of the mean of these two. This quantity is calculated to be 0.317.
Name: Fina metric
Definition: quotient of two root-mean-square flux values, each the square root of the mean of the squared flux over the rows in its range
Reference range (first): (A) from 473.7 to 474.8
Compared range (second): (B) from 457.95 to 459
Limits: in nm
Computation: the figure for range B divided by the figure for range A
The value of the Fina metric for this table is 1.01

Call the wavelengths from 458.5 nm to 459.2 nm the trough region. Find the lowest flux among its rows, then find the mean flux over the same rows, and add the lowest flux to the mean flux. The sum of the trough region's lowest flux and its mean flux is 8.7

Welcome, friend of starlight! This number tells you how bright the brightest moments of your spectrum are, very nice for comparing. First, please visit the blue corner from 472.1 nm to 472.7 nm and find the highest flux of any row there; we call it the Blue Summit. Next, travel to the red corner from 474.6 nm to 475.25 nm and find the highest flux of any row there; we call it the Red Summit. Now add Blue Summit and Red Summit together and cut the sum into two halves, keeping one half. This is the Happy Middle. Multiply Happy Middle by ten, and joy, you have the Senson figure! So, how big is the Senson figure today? 53.6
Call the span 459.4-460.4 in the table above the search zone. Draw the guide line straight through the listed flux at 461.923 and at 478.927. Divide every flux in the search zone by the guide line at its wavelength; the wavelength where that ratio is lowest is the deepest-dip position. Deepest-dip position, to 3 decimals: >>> 459.801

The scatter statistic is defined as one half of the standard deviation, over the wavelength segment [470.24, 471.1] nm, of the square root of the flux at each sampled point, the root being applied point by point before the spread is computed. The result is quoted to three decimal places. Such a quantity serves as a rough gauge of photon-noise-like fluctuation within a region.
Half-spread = 0.008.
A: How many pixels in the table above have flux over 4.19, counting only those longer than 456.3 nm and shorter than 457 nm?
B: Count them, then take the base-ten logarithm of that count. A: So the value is 0.00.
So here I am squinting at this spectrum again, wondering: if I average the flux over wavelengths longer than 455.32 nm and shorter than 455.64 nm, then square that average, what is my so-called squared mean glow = 16.9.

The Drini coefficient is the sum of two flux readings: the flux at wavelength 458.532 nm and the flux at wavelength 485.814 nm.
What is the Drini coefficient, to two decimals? 8.59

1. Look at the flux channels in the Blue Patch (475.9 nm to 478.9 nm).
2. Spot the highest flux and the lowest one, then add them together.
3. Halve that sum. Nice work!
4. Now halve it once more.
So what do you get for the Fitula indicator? 2.03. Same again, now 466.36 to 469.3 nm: 1.83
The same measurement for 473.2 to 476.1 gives 2.12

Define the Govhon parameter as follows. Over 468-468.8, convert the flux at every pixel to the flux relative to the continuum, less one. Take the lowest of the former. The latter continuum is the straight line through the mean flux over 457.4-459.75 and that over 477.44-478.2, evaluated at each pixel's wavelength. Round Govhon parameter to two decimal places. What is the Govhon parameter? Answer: -0.16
